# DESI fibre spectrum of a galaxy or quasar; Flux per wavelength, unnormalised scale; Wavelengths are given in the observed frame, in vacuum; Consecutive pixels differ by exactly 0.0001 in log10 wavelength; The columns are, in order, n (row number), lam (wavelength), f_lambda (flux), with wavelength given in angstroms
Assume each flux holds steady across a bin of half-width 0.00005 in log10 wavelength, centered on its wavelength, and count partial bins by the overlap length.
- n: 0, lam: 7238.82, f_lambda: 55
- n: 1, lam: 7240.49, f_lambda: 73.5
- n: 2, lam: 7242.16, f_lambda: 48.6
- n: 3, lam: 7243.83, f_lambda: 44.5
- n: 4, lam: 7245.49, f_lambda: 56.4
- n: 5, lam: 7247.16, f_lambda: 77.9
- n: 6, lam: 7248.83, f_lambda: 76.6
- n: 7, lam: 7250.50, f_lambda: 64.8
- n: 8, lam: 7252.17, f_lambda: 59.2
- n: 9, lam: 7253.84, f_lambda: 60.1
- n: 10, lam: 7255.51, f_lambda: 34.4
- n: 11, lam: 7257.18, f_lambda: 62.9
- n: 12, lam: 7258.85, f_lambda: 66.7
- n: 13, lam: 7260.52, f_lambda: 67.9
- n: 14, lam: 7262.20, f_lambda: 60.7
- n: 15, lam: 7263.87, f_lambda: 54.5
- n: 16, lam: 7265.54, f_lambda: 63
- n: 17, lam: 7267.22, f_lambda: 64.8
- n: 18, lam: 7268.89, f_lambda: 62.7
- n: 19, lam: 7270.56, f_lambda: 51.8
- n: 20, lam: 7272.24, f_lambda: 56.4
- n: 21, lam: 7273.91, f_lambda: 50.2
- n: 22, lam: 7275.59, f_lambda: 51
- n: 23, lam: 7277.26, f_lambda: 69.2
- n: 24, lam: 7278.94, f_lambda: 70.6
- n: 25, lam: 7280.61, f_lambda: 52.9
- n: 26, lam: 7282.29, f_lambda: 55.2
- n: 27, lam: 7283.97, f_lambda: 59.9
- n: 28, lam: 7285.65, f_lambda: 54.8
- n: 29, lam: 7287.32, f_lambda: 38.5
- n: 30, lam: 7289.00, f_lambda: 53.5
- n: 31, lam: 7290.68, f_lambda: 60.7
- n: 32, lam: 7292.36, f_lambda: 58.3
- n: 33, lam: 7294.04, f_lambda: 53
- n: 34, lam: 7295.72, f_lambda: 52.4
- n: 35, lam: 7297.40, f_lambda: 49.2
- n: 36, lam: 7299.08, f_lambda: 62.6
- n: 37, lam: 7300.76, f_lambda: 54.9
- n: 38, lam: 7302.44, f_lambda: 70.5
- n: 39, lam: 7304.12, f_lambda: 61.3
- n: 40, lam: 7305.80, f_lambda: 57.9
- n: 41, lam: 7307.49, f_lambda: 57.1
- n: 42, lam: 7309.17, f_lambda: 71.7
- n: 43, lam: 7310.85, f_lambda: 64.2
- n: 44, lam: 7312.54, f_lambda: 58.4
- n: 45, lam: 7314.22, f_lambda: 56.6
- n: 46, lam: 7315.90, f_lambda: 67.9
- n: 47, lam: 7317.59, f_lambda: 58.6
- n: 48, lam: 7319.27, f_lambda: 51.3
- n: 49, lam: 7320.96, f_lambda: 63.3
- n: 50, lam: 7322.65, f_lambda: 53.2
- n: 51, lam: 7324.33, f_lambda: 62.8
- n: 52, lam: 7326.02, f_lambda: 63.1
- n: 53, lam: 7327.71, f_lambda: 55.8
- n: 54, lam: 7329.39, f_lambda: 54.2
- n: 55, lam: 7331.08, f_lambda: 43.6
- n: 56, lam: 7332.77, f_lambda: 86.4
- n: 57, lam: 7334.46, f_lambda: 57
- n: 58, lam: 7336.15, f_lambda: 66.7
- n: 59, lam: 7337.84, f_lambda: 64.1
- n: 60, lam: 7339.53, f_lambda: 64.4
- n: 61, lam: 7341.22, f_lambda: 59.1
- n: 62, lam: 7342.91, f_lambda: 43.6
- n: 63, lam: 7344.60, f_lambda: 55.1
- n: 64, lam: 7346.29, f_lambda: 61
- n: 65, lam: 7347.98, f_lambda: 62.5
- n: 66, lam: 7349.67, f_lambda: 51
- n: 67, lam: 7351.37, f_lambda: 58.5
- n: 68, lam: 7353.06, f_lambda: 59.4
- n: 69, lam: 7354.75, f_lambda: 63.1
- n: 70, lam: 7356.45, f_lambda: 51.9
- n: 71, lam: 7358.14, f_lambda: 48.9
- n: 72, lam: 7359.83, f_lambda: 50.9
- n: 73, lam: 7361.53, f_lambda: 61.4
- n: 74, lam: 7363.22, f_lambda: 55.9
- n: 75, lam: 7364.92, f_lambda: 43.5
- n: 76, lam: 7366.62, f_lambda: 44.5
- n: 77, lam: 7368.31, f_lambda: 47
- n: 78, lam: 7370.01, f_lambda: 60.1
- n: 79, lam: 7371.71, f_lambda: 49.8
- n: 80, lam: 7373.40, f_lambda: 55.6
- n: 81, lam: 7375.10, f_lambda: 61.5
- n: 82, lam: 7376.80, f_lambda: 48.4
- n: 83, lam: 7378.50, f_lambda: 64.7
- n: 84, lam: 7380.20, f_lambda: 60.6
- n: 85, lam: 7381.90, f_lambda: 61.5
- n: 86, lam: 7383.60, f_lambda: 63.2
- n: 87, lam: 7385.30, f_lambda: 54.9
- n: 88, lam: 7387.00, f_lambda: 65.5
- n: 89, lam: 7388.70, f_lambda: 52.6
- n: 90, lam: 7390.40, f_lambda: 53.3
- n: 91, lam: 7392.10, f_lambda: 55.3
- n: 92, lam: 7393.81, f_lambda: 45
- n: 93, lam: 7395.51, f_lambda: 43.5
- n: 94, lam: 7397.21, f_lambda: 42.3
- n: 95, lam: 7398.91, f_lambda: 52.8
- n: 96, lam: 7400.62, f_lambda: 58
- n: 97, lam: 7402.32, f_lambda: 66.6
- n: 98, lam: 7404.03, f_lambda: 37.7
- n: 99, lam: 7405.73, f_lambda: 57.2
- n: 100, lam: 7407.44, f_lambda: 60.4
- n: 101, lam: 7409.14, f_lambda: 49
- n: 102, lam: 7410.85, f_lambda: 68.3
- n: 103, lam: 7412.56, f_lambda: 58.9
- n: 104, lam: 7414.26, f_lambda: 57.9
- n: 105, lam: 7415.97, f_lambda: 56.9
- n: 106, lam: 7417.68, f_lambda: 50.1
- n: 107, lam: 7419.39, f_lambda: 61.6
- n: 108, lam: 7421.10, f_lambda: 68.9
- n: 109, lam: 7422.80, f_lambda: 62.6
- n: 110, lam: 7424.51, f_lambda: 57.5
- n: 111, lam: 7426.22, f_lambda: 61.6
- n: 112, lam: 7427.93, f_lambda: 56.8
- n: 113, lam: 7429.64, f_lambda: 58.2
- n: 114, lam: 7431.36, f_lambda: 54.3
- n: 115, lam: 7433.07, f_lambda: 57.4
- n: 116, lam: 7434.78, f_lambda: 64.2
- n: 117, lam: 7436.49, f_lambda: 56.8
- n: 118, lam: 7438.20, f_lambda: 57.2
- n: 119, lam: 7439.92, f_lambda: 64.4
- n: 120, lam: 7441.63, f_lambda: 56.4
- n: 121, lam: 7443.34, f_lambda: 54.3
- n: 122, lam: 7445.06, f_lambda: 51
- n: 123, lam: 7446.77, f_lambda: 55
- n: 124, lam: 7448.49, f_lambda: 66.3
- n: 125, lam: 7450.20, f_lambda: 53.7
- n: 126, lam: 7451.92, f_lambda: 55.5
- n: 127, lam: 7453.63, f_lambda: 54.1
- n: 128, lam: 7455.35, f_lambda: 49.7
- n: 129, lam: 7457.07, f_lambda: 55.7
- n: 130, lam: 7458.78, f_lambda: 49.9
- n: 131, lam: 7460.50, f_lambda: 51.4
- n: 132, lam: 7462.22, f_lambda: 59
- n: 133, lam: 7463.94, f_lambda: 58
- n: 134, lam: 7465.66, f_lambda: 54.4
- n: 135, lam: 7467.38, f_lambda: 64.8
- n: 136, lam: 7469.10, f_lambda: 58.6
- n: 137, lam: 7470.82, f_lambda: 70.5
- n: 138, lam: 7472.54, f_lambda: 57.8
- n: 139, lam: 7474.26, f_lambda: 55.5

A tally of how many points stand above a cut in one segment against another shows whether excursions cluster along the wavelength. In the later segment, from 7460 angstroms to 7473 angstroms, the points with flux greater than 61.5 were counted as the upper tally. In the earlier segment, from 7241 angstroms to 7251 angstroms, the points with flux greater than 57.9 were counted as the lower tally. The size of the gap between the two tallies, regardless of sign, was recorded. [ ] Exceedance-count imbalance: 1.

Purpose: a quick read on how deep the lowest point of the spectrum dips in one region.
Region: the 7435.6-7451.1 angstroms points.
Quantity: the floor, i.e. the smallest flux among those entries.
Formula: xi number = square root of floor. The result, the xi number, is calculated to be 7.1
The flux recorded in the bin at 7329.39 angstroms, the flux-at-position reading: 54.2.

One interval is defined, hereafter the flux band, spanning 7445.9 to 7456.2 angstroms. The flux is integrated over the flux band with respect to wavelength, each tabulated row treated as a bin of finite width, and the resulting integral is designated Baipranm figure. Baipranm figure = 574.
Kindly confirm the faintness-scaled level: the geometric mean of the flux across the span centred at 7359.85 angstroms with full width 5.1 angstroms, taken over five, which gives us 10.7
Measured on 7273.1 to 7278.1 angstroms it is 11.2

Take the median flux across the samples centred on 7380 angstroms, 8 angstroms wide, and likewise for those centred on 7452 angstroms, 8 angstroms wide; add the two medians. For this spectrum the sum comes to 116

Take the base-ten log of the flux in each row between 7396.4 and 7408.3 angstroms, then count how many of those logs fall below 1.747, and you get 3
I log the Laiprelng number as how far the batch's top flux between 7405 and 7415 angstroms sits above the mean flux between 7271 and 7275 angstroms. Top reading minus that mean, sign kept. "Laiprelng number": 15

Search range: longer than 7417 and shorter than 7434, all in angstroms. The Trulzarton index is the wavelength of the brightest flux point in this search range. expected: 7421.10 angstroms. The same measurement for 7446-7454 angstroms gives 7448.49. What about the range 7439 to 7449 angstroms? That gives 7448.49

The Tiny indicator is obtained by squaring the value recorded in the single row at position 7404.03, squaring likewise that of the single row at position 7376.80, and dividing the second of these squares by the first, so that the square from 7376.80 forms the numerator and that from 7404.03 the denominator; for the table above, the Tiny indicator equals 1.6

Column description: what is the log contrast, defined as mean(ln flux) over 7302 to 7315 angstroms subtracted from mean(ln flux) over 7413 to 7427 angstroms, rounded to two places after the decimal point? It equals -0.04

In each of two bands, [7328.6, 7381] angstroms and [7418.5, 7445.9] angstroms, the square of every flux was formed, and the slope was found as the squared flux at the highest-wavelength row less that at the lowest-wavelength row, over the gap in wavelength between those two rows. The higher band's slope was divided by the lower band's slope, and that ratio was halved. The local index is -1.6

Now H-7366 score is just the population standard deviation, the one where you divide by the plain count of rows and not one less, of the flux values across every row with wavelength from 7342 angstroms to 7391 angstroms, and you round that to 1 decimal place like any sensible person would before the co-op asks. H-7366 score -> 6.5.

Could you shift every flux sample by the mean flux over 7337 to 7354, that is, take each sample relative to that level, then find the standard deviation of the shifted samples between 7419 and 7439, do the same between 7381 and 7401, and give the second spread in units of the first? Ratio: 1.84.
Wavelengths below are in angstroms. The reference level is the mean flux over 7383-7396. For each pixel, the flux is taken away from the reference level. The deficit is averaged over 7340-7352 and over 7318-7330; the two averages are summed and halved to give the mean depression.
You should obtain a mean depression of -2.6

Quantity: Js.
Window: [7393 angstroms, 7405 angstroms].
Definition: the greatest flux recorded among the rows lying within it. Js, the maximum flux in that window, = 66.6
